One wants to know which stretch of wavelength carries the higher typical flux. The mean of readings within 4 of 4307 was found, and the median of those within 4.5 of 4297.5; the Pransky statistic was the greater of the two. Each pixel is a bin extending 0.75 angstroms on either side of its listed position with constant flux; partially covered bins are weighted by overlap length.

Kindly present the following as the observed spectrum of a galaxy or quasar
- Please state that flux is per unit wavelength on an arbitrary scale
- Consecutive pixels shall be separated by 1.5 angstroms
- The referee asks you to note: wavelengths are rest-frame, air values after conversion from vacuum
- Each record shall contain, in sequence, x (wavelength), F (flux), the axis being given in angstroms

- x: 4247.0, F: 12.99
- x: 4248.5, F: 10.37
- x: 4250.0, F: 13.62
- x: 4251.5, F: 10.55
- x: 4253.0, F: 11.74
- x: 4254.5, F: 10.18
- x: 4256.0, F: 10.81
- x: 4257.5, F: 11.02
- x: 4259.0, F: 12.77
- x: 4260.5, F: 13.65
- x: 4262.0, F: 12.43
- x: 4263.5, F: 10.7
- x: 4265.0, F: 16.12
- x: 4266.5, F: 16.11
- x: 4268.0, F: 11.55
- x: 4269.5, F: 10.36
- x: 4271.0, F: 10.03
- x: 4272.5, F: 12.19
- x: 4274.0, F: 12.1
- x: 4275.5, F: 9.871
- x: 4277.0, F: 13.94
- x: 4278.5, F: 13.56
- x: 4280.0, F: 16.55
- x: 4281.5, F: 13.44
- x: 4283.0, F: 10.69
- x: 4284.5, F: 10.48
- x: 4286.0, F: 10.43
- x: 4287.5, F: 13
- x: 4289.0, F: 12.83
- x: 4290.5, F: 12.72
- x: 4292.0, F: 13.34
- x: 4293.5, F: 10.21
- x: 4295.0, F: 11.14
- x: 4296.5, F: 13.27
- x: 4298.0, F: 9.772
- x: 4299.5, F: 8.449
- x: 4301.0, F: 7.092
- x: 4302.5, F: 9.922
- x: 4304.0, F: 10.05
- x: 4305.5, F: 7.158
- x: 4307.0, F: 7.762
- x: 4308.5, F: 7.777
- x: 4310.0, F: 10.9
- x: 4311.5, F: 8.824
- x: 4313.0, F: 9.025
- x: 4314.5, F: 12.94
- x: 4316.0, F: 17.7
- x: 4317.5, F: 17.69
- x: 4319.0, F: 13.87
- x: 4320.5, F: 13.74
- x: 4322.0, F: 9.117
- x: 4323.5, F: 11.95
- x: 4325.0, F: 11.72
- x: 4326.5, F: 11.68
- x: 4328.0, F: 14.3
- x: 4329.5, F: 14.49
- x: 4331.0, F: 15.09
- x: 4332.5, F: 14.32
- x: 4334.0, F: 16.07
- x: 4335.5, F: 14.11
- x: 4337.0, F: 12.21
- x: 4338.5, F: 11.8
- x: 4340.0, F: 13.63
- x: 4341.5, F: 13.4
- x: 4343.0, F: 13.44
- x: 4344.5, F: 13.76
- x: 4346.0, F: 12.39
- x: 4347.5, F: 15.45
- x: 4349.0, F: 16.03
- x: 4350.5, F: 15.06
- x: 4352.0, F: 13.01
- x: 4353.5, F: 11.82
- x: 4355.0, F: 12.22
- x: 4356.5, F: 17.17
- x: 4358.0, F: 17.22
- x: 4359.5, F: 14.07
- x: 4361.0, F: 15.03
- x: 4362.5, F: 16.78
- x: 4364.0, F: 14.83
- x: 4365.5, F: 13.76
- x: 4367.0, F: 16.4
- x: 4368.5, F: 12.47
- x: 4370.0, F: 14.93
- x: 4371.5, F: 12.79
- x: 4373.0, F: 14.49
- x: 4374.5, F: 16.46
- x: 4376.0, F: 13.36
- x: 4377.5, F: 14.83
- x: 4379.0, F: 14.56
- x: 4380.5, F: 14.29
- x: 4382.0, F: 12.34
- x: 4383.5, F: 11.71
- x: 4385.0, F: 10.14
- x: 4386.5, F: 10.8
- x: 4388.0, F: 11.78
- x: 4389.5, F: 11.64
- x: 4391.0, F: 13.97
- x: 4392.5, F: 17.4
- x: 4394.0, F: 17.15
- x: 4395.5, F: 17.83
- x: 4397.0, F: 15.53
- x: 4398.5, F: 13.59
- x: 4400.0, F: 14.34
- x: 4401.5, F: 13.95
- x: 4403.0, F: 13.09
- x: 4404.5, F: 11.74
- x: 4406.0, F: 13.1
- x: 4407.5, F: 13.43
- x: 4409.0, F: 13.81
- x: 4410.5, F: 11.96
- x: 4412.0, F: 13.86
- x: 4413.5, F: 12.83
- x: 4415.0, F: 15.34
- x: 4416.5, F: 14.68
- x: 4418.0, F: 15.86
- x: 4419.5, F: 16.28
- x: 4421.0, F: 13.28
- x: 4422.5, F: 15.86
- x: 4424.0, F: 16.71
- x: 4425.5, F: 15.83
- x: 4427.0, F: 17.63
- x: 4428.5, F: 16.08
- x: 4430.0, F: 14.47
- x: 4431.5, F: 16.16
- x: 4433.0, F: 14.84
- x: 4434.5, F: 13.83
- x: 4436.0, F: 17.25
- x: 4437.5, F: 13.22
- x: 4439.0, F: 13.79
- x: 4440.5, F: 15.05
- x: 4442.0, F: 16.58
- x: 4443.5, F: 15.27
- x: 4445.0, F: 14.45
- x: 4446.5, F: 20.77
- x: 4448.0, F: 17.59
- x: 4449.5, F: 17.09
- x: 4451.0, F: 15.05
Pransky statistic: 10.0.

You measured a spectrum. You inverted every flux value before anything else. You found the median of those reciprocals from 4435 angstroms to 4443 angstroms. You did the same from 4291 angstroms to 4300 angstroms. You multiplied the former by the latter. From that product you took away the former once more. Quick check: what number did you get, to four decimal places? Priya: -0.0602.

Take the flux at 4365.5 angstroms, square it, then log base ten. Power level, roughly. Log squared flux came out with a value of 2.28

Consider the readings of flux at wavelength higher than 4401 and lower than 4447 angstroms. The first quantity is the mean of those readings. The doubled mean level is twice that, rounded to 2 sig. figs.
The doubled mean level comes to 30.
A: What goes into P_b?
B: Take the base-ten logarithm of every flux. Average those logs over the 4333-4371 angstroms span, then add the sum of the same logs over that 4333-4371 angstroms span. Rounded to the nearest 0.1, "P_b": 29.9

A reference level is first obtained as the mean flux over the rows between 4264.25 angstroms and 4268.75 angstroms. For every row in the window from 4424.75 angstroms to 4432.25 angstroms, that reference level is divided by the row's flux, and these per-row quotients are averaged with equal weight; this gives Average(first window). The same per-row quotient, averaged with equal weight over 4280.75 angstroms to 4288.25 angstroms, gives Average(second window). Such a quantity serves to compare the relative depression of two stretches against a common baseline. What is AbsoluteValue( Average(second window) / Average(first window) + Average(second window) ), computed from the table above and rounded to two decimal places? 2.67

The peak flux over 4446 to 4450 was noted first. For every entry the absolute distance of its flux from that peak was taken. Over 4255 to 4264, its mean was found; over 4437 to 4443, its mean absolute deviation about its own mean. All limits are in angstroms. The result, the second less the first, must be -7.7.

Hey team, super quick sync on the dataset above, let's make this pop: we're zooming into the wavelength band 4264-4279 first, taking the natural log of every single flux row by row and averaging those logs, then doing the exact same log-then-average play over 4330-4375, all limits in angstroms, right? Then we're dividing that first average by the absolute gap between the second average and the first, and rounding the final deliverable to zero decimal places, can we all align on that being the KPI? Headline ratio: 18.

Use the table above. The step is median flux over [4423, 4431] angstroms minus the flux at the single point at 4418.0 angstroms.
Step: 0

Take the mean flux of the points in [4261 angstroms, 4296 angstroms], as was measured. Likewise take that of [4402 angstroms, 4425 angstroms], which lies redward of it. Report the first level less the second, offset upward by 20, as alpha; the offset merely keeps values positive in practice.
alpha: 18.22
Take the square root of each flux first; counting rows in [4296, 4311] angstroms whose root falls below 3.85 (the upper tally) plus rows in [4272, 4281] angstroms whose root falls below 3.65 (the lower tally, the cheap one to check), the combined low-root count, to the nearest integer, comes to 13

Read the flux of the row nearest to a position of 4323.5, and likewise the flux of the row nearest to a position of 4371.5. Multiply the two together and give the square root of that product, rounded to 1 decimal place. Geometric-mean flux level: 12.4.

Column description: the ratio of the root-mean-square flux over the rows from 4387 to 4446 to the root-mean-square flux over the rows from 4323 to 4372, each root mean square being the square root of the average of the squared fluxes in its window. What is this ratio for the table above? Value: 1.05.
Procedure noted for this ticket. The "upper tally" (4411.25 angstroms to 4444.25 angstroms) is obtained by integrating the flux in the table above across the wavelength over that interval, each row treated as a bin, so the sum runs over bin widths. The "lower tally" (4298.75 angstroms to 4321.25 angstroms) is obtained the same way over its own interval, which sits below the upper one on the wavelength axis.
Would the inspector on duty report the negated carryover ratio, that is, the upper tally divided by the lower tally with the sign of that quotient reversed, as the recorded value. -2.1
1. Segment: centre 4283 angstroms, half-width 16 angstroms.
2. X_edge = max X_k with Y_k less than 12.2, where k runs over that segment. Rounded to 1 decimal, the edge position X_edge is 4298.0 angstroms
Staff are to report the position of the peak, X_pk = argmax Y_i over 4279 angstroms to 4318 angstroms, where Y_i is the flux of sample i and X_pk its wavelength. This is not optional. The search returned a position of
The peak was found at 4316.0 angstroms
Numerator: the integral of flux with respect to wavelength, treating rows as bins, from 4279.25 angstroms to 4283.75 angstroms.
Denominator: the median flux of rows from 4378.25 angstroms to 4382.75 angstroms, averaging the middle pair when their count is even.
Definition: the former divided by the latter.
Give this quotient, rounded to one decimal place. 4.3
